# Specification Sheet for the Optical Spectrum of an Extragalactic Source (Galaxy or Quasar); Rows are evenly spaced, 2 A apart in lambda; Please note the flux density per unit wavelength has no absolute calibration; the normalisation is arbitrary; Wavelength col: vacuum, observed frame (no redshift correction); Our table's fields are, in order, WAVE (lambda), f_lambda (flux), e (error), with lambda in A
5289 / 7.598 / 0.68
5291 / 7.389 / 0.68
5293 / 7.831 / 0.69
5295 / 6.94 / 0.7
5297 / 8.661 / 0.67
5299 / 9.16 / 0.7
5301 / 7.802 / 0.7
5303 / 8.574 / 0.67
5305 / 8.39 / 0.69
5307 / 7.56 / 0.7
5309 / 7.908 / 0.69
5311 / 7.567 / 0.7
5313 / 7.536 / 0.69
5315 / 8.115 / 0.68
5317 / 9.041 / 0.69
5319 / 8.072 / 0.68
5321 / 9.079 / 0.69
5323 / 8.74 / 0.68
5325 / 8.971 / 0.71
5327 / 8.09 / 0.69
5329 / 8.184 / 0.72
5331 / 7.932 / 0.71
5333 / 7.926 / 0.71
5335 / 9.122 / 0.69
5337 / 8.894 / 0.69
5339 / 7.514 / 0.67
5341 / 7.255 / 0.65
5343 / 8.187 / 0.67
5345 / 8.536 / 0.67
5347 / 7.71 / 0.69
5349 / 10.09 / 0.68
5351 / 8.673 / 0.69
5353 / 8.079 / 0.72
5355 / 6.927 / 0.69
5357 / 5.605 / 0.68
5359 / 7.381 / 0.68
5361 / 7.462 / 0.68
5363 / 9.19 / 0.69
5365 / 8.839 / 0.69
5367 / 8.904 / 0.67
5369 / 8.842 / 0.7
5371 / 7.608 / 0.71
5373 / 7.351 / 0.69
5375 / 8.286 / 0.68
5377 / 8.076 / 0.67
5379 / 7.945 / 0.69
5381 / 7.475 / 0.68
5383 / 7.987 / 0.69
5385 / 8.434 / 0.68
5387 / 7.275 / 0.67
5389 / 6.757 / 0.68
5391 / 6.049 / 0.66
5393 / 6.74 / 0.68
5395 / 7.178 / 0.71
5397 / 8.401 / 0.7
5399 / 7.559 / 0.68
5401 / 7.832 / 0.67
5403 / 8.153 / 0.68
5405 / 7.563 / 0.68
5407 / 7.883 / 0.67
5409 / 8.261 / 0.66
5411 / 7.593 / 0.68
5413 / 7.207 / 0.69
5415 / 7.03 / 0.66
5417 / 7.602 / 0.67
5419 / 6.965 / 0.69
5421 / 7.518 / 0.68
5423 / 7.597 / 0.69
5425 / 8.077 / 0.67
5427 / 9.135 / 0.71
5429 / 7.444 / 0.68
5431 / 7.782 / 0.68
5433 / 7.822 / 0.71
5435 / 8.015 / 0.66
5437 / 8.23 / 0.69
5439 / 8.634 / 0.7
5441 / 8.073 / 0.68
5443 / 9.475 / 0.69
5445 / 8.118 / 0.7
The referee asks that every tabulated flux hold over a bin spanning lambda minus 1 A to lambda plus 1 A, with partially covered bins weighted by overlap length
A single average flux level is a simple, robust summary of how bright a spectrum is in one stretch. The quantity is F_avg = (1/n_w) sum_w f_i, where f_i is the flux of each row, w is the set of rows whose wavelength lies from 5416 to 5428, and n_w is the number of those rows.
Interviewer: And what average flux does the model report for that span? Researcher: 7.8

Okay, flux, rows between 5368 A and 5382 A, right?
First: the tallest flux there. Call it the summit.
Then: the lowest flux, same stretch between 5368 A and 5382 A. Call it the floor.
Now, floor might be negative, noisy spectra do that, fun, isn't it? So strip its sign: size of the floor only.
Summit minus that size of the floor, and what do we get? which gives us 1.5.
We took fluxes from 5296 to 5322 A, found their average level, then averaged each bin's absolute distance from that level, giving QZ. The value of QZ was 0.51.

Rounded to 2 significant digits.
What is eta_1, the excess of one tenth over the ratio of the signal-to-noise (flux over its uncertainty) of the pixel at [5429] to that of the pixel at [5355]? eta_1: -0.99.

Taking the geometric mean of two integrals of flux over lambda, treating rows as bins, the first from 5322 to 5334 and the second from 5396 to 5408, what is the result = 97.2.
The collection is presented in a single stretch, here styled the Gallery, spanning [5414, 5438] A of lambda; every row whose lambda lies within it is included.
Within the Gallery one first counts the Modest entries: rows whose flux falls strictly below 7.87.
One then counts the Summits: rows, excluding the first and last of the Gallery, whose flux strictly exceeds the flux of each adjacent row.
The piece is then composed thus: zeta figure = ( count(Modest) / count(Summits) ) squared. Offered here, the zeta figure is 16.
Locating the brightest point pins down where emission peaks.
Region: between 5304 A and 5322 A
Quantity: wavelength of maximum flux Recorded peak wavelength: 5321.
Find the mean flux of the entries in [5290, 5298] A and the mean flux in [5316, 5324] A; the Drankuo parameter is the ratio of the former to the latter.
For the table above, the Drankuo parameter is 0.88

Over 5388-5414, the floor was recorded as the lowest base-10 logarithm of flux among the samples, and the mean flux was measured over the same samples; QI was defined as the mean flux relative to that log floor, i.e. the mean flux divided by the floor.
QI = 9.6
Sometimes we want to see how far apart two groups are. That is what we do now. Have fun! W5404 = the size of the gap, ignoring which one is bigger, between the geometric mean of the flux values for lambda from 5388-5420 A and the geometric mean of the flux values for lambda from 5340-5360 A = 0.36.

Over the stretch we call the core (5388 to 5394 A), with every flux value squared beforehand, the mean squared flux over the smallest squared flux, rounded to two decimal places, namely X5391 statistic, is 1.16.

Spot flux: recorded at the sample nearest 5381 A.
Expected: 7.475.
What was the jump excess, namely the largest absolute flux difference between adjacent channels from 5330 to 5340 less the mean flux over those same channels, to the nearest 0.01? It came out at -6.90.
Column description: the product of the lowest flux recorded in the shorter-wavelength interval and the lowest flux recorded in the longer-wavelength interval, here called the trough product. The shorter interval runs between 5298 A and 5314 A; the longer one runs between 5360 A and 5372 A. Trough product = 56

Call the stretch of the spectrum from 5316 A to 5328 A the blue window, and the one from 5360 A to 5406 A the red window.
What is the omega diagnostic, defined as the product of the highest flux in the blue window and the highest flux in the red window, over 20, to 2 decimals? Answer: 4.17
